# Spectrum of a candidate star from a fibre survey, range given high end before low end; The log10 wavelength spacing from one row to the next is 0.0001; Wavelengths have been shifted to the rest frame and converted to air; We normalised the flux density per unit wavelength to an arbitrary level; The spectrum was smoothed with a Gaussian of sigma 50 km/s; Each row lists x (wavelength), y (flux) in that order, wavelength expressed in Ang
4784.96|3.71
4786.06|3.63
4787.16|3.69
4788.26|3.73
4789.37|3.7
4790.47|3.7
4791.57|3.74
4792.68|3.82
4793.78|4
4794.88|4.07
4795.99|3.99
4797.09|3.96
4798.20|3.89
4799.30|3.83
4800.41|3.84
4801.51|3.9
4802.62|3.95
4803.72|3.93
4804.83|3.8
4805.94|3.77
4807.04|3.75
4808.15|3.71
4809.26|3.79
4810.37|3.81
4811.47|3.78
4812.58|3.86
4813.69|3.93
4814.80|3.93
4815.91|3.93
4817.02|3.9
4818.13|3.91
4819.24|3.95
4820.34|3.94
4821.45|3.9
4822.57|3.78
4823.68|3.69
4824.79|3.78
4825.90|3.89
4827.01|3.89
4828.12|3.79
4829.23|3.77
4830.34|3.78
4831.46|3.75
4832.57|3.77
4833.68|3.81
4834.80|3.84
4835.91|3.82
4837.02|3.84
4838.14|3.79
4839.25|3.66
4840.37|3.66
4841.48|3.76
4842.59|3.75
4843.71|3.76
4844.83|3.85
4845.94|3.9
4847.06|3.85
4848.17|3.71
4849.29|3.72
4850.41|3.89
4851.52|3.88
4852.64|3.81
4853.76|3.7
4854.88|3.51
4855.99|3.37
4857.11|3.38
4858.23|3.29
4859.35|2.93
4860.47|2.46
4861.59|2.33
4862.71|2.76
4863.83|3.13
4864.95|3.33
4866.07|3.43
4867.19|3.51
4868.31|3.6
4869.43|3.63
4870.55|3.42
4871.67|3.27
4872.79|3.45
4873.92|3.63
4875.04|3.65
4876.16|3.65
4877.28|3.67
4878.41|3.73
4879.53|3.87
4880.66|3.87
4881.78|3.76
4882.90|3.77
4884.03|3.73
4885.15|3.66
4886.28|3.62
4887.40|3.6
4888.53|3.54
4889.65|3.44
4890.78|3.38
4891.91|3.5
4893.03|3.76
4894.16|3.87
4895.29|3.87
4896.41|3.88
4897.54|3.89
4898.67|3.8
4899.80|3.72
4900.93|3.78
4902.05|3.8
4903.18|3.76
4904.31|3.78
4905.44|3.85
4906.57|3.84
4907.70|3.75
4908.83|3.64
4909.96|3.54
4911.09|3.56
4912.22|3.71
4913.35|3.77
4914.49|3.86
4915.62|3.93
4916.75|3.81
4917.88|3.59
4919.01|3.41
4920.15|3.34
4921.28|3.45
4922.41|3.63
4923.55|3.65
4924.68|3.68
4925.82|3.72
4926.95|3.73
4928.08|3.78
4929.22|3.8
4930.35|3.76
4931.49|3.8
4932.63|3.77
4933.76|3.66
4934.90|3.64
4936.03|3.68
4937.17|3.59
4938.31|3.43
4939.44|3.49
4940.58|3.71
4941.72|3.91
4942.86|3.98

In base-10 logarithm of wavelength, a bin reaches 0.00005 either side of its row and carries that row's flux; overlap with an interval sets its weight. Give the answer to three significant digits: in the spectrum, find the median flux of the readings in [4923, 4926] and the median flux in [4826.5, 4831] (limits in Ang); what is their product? 13.9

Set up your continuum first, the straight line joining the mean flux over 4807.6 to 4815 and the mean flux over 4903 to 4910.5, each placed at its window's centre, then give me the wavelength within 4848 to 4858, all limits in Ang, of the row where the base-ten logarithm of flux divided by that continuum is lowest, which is 4855.99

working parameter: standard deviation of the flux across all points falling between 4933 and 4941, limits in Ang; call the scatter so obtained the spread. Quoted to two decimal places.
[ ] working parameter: 0.10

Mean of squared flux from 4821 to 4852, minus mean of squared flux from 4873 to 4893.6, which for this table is 1.0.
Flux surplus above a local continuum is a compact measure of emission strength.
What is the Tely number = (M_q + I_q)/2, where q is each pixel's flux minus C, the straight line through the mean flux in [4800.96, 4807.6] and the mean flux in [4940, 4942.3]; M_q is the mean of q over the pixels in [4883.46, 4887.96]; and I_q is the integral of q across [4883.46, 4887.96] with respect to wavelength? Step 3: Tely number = -0.5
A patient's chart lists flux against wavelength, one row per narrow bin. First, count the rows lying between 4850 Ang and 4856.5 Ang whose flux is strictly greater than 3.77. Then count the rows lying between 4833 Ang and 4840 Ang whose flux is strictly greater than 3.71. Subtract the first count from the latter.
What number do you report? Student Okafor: 2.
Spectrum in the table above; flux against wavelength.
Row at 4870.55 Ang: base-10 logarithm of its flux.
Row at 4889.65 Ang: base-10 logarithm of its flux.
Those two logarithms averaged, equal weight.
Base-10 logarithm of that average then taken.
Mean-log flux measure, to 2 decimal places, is -0.27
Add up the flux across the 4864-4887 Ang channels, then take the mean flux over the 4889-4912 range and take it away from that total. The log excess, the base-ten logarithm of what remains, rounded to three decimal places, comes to 1.836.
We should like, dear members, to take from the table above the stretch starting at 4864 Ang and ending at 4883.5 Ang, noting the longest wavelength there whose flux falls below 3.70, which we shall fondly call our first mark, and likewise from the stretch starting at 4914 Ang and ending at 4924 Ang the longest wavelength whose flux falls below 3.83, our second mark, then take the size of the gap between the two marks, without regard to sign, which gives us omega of 46.3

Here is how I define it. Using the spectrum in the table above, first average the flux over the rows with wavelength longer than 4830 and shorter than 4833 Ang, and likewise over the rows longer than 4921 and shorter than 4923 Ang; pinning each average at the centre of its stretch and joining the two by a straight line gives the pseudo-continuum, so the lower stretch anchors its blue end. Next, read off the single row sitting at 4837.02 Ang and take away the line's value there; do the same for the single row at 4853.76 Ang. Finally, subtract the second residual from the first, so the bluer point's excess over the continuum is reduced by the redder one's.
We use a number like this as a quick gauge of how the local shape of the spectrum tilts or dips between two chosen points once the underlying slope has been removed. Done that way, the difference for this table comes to 0.10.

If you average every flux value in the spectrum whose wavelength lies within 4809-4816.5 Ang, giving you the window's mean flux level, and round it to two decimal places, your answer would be 3.86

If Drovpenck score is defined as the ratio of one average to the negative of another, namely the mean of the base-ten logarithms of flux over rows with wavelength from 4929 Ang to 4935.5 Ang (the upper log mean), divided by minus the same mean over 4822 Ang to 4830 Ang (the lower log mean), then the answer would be -0.99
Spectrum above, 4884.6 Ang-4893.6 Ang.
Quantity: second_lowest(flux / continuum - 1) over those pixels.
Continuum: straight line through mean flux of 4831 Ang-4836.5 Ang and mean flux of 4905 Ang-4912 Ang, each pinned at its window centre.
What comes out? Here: -0.076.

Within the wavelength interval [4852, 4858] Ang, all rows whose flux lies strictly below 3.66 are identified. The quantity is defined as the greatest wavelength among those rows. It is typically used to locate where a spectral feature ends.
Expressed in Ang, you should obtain 4857.11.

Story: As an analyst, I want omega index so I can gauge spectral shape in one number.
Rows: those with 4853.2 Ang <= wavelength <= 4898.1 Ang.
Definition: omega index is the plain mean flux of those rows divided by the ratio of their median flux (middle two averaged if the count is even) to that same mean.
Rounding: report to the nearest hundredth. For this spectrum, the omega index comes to 3.40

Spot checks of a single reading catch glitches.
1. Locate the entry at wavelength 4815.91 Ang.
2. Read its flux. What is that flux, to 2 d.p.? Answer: 3.93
